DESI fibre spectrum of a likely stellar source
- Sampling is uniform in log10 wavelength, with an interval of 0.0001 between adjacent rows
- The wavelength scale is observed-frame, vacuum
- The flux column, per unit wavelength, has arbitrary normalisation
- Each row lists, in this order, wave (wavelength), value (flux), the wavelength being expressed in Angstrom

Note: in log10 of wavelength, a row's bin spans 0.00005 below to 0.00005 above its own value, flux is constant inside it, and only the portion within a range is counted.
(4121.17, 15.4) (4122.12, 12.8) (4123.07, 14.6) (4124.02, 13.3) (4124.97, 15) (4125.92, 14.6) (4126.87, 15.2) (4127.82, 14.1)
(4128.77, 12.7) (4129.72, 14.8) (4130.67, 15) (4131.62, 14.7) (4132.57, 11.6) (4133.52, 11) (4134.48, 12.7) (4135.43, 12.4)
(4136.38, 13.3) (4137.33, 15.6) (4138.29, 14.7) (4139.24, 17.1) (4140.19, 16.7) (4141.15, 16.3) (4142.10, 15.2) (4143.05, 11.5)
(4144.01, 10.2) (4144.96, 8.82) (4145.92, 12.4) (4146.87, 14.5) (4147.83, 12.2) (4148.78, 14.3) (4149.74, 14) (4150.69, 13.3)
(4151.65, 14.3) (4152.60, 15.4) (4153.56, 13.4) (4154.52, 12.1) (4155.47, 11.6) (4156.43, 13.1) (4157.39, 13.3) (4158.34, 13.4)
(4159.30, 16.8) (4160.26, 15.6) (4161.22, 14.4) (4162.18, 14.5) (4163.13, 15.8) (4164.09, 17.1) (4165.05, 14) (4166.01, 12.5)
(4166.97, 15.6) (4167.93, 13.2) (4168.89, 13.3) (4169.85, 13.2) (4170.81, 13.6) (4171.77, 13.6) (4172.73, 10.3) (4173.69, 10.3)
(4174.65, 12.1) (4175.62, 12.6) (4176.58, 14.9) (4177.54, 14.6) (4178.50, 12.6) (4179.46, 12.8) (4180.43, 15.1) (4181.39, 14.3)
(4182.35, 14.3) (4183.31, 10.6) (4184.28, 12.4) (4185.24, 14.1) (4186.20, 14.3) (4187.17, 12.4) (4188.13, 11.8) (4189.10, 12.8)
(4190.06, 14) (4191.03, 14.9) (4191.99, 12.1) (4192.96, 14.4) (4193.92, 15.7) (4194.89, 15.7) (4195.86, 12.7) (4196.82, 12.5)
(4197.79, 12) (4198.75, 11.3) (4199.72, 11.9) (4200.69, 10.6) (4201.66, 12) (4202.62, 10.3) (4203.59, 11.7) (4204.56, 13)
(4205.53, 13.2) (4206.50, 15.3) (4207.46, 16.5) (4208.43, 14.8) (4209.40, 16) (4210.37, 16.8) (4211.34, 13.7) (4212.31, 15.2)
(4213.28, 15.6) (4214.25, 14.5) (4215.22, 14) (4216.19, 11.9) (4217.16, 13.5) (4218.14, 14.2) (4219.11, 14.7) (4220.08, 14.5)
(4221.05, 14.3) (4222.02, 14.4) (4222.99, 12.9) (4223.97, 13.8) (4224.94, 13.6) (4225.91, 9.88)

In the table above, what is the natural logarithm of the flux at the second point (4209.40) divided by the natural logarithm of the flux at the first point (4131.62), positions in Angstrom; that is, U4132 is 1.03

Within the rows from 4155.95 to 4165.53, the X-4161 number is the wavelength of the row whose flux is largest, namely 4164.09 Angstrom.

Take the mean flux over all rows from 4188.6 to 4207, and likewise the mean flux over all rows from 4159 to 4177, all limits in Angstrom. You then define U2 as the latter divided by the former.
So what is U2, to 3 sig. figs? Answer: 1.07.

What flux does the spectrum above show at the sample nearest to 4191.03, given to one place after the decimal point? 14.9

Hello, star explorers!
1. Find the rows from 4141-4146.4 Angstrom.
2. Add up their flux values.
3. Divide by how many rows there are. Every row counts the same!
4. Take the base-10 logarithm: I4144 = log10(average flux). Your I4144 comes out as 1.09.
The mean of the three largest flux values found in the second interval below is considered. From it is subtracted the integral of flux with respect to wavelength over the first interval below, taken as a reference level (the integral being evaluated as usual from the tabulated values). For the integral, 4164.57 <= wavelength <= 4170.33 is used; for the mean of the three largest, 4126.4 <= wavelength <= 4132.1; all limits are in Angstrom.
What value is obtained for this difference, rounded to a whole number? -63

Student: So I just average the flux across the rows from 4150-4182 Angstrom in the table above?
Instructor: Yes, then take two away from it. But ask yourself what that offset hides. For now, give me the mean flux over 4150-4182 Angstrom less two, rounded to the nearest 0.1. 11.7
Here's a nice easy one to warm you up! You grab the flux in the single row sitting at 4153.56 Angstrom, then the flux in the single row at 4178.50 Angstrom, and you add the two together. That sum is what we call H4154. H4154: 26.0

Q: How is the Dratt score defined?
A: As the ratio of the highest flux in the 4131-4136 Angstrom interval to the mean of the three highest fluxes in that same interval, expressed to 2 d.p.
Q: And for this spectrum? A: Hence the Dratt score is 1.11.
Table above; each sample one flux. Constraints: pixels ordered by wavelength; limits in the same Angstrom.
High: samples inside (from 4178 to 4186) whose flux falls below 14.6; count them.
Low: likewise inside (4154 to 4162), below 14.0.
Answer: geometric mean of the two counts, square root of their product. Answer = 5.9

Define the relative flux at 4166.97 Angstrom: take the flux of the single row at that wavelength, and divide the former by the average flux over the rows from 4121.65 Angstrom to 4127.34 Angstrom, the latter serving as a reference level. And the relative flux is 1.09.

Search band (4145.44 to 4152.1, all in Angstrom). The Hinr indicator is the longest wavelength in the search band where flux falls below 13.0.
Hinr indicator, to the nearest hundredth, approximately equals 4147.83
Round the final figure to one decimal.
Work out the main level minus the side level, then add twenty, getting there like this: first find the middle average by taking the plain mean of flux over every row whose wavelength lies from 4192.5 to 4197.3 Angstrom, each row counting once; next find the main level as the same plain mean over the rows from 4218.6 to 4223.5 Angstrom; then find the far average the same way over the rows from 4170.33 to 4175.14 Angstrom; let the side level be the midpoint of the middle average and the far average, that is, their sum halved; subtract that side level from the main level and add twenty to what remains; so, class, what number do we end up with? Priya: 21.1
